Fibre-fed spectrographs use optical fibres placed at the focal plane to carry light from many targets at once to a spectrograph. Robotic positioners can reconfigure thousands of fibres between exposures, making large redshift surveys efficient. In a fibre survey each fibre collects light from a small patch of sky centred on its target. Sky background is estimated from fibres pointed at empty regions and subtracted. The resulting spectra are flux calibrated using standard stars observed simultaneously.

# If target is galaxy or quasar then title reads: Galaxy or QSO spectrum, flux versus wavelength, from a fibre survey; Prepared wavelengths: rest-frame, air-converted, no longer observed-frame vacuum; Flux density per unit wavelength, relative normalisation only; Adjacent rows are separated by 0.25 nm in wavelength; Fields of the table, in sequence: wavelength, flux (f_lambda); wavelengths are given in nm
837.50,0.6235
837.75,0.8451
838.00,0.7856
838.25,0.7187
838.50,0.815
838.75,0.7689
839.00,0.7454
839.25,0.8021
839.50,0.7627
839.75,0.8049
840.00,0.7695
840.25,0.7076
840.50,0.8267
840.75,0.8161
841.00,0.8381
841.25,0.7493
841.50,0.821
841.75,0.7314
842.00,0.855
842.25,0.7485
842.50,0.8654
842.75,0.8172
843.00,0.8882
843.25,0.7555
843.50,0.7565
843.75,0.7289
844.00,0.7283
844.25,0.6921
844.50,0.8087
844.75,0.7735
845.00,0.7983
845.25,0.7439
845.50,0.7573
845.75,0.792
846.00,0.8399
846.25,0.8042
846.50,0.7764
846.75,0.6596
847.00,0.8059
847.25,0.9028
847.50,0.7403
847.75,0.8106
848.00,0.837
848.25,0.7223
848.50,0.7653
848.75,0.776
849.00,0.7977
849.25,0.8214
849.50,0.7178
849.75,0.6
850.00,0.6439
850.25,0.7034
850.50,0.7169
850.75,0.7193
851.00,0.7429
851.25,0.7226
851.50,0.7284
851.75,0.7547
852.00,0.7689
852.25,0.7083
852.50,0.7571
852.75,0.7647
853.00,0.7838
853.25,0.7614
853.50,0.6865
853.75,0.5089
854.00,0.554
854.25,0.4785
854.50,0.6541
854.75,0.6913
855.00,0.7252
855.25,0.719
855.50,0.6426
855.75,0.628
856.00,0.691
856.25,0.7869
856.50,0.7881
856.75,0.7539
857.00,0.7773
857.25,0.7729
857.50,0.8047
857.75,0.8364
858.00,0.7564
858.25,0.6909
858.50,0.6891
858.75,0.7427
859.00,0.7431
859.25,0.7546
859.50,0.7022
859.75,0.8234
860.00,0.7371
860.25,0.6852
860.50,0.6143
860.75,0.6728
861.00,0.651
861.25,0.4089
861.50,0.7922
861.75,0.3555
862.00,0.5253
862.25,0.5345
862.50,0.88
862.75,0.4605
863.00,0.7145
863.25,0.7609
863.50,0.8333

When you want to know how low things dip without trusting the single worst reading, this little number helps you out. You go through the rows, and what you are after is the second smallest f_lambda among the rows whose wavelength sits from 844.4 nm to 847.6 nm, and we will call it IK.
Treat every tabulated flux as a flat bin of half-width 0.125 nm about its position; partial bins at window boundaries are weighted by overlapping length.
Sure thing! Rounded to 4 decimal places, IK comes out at 0.7403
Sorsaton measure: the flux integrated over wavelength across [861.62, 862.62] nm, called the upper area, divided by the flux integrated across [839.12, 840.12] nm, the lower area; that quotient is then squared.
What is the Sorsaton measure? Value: 0.53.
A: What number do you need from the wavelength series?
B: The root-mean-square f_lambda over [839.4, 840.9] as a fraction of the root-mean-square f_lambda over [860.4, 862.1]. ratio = 1.32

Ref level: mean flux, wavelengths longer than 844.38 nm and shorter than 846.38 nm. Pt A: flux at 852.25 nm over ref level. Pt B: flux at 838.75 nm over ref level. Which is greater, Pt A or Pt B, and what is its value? 0.97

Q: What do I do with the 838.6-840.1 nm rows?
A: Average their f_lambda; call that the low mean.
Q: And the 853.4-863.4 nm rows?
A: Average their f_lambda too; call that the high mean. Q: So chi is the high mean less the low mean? -0.096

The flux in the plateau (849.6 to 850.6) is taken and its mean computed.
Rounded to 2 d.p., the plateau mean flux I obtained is 0.67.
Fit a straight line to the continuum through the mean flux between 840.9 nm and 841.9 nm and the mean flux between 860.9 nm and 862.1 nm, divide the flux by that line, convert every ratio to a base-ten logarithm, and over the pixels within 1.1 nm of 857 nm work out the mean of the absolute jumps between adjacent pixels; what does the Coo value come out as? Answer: 0.0218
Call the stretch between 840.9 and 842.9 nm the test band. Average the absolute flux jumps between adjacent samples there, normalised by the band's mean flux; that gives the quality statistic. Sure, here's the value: 0.11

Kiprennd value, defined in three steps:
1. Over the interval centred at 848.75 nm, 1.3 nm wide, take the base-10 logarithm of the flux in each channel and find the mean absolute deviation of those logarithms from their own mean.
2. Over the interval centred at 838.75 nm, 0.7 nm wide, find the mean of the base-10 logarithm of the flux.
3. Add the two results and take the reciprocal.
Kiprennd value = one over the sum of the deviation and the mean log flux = -10.5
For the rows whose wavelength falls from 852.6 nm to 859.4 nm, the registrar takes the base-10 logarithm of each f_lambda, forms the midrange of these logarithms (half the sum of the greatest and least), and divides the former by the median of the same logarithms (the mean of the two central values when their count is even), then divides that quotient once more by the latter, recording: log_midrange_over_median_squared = -12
